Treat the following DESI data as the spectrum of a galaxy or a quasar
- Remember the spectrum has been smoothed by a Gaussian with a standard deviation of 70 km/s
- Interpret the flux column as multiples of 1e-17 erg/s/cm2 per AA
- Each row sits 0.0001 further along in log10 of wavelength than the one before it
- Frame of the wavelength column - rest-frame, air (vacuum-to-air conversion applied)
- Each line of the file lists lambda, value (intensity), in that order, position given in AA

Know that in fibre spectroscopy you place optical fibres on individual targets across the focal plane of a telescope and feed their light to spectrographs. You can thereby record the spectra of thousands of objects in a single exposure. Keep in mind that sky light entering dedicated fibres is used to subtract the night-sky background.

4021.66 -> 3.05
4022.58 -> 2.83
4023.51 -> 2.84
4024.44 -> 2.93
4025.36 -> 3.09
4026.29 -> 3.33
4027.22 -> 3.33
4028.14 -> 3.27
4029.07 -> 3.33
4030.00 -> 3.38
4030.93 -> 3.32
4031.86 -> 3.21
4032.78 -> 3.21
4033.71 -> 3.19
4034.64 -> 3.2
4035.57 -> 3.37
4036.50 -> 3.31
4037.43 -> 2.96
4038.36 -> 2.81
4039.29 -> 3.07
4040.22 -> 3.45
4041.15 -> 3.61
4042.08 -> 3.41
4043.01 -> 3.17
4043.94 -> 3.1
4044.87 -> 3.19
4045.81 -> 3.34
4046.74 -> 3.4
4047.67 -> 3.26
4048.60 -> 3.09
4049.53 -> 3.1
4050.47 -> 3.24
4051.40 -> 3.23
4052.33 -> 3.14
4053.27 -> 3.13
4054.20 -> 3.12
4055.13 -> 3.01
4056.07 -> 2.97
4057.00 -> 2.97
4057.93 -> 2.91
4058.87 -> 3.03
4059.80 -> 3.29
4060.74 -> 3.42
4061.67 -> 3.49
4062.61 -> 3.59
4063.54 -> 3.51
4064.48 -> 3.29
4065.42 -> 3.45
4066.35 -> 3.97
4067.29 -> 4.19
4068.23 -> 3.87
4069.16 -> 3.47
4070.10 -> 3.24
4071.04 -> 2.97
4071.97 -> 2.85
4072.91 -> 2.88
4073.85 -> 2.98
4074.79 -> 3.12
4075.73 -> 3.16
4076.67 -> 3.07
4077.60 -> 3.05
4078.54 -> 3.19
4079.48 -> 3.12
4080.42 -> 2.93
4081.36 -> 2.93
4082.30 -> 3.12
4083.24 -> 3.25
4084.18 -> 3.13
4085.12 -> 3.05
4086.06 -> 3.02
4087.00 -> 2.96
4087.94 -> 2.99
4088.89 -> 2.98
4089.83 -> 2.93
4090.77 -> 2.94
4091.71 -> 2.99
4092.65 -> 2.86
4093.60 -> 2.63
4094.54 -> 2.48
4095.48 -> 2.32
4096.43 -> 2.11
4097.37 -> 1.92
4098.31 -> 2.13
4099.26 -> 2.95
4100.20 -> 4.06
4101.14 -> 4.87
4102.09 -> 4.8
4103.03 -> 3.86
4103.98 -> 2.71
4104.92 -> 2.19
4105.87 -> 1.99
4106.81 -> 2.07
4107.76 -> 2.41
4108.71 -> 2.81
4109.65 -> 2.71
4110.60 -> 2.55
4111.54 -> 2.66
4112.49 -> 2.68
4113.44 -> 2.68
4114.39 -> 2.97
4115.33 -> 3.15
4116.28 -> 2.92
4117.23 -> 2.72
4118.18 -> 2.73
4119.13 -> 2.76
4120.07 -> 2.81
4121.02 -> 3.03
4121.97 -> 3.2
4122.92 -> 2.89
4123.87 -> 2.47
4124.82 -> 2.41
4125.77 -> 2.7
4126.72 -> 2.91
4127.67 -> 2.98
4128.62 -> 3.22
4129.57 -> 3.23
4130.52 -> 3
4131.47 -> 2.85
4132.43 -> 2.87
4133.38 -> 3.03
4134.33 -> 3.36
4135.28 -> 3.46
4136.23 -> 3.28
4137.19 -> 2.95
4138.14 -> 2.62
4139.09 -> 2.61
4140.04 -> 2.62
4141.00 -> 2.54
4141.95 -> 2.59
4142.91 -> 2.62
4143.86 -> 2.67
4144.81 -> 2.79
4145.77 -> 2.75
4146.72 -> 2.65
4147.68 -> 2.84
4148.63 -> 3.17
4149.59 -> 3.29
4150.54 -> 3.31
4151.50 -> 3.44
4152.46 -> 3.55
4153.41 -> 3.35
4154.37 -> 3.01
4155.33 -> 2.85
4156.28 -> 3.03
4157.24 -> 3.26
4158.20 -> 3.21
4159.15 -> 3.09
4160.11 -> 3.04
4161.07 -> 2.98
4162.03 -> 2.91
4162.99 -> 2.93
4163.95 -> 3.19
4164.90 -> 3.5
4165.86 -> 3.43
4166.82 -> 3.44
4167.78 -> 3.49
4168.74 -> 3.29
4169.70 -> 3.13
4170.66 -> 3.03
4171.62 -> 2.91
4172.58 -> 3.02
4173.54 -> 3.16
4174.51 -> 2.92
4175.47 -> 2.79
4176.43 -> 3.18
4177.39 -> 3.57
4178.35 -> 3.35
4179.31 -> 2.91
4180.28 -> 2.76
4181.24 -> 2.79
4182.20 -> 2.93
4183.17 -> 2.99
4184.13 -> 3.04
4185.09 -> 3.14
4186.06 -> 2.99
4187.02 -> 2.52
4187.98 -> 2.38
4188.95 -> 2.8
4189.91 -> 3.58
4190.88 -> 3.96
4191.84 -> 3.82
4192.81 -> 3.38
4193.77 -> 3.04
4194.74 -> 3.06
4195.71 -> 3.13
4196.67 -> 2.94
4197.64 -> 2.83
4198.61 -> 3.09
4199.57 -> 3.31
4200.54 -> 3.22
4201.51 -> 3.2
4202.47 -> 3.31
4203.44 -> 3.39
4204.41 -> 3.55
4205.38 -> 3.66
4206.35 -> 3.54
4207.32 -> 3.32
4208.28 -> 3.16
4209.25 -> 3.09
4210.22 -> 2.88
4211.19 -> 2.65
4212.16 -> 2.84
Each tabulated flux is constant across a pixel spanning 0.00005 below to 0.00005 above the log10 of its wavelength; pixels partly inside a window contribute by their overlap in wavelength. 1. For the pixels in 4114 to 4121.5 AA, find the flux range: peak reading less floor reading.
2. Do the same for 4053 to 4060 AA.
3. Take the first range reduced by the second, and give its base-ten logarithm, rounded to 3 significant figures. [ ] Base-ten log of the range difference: -1.30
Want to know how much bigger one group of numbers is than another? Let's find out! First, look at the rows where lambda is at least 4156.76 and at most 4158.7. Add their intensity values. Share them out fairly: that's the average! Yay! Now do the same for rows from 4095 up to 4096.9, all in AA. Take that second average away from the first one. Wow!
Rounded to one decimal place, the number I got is 1.0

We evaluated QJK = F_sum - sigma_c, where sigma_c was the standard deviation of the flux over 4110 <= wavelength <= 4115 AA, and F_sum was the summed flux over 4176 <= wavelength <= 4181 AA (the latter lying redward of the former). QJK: 16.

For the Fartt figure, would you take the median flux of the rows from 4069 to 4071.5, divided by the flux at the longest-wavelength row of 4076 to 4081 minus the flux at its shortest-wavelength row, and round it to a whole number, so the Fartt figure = -23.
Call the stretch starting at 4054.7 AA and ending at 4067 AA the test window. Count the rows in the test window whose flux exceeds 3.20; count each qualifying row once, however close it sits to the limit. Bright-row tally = 8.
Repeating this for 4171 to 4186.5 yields 2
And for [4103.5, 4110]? 0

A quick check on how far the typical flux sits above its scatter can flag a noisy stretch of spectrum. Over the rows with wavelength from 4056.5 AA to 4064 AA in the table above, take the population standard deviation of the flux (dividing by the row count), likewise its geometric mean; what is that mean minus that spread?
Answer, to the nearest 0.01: 3.01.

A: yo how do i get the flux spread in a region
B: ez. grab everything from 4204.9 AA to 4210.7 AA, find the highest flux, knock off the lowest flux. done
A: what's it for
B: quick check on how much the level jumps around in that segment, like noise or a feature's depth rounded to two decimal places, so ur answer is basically 0.78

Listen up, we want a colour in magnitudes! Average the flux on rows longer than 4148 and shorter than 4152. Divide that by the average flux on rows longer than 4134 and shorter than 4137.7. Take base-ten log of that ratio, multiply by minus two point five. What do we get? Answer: -0.01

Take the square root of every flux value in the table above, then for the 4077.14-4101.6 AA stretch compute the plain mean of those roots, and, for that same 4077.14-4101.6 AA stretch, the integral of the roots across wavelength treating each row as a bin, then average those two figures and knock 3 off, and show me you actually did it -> 18.8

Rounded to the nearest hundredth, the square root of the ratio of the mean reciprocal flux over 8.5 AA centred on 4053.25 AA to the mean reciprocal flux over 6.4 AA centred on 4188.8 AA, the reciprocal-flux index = 0.99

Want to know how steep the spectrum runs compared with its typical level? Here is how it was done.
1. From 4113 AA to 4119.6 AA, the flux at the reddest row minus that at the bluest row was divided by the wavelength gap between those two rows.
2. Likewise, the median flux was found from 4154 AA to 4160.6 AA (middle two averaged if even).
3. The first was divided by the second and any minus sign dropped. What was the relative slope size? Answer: 0.00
